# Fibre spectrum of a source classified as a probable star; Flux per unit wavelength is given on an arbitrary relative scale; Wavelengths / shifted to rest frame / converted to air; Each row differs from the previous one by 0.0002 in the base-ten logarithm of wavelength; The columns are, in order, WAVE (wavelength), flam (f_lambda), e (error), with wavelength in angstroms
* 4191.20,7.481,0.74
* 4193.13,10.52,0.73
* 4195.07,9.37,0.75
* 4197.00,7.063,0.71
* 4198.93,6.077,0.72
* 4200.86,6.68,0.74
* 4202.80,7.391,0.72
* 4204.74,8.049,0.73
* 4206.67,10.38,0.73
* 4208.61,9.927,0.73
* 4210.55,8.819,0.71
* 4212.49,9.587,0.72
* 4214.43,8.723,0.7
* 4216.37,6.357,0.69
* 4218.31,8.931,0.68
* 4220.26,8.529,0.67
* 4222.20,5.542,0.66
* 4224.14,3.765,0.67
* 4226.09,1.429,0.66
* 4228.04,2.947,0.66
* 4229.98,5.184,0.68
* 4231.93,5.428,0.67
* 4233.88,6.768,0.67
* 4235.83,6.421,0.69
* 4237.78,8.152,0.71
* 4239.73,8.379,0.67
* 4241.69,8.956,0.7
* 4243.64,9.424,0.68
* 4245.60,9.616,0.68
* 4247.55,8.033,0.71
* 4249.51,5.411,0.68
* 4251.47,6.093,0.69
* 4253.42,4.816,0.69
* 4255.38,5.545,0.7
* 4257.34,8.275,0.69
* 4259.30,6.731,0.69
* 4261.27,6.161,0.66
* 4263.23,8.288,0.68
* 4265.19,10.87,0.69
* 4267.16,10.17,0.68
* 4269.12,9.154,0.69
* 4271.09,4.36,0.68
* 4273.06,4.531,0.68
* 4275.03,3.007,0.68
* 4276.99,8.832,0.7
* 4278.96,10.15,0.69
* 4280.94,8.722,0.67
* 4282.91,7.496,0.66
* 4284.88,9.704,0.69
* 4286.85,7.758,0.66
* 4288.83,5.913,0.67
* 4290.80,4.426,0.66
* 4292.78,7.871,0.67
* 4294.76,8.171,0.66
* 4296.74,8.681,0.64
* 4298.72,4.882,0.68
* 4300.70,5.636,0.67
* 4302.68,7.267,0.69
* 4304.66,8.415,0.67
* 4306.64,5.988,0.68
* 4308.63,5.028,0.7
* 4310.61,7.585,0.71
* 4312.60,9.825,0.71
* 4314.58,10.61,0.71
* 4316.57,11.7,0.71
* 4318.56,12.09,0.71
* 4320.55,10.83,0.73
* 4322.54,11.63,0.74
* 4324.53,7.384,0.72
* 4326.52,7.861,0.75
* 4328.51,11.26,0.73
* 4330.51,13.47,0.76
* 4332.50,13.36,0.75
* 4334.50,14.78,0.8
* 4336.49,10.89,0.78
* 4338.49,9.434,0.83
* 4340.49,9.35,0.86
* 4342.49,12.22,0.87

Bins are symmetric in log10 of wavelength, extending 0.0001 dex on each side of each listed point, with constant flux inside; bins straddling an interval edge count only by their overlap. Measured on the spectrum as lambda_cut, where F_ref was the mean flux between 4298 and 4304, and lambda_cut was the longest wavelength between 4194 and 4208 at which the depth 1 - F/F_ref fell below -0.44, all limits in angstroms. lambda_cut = 4206.67 angstroms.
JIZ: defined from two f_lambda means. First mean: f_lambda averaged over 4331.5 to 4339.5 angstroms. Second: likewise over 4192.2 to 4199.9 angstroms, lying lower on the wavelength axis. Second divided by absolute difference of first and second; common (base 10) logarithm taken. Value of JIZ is 0.33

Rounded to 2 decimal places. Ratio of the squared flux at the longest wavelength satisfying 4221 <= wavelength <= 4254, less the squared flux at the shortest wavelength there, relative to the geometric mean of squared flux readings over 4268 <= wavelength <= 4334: -0.12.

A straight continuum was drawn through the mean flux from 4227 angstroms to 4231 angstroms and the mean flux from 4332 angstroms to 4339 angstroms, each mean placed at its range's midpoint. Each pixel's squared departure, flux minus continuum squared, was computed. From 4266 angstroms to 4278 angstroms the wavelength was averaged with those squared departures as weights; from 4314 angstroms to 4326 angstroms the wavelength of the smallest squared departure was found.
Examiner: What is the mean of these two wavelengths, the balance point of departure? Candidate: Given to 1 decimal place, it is 4293.4 angstroms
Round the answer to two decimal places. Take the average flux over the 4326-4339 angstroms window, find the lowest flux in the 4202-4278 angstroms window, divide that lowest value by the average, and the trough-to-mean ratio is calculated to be 0.12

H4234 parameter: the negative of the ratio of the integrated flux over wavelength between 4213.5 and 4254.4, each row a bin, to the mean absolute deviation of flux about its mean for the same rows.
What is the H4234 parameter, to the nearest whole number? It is -147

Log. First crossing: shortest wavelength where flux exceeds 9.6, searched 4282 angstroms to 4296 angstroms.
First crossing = 4284.88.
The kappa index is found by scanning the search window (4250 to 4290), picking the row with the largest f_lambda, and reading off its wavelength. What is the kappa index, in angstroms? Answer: 4265.19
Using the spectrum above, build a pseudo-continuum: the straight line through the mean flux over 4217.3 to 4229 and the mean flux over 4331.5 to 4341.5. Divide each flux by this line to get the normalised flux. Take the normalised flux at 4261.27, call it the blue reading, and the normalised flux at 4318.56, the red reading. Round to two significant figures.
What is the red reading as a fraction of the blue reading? 1.4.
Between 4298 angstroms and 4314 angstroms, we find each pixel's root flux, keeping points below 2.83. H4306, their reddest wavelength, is 4310.61 angstroms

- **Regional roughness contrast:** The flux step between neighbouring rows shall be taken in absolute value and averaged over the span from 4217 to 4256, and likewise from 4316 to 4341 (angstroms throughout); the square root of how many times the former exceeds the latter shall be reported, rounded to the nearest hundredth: 0.86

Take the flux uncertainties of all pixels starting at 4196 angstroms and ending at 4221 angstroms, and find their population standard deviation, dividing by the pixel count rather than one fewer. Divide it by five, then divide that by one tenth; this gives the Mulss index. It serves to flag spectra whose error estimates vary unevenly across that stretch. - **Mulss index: 0.041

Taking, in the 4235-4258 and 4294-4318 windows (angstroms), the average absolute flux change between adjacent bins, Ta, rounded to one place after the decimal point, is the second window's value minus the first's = 0.5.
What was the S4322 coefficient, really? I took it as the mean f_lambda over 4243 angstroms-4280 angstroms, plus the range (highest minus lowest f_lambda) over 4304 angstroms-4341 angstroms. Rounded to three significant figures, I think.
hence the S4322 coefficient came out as 17.1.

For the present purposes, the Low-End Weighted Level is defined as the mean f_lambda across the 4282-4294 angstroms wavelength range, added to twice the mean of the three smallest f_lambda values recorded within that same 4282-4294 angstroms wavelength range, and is 19.1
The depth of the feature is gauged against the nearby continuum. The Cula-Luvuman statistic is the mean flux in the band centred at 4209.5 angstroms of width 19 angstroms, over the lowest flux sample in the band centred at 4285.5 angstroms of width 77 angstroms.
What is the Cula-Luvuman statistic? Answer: 2.82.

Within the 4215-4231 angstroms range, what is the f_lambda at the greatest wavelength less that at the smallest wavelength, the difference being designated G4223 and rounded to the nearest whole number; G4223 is -1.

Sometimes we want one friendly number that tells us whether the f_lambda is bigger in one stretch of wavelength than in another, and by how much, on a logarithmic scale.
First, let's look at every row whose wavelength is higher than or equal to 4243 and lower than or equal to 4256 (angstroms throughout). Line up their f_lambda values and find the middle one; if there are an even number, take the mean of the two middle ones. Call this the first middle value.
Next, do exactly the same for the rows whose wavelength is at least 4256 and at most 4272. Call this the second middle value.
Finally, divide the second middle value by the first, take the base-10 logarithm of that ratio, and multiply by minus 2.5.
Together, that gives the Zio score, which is -0.333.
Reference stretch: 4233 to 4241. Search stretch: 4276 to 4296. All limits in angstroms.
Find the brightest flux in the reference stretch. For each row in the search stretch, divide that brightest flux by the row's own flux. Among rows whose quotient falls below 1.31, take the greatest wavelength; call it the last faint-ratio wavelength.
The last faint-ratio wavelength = 4294.76 angstroms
